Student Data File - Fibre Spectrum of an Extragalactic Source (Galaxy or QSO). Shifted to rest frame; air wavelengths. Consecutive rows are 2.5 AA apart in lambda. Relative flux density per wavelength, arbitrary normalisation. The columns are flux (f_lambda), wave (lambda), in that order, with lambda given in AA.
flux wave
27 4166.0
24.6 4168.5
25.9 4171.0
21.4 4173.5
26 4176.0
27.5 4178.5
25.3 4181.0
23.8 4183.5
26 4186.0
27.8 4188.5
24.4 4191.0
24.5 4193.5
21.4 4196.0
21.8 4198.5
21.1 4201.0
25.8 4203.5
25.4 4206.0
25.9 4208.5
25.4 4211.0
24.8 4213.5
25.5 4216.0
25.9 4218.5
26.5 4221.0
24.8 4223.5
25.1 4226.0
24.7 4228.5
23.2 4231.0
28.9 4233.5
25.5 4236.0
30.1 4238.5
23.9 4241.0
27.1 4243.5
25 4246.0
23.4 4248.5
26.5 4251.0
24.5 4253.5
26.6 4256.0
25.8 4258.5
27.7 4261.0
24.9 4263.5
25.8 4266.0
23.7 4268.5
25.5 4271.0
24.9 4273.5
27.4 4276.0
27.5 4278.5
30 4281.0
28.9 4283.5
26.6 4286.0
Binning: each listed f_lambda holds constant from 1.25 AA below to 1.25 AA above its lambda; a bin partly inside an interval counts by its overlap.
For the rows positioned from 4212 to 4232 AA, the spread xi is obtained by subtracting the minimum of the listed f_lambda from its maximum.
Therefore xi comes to 3.3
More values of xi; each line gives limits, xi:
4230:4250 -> 6.9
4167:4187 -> 6.1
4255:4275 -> 4.0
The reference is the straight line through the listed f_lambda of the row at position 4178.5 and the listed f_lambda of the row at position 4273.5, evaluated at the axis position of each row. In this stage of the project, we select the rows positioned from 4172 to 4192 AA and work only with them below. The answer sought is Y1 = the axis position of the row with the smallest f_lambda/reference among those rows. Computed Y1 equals 4173.5 AA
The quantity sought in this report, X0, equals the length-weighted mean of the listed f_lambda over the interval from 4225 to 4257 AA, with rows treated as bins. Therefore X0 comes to 25.7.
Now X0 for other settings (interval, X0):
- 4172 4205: 24.4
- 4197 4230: 24.8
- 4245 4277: 25.5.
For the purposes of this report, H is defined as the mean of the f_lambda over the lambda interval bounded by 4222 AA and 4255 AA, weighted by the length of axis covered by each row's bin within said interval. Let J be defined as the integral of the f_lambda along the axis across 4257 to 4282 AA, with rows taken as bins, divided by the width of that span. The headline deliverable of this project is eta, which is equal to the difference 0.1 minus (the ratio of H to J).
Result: -0.87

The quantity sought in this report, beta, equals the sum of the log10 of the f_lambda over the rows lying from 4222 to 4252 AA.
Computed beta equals 16.9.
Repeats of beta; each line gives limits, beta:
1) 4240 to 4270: 16.9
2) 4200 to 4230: 16.8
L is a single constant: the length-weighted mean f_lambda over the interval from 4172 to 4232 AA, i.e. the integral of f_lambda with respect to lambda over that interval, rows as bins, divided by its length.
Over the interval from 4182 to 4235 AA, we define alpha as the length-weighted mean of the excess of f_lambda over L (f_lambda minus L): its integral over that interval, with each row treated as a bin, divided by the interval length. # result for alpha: 0.1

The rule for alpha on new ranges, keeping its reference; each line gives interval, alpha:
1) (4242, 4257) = 0.7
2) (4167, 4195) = 0.4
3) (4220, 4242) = 1.1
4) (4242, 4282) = 1.2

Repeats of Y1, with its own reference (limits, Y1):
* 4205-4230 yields 4213.5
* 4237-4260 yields 4248.5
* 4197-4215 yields 4201.0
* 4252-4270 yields 4268.5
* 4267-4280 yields 4268.5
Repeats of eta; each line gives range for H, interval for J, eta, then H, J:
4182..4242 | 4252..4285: -0.85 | 25.1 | 26.4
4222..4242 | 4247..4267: -0.91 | 25.8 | 25.6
